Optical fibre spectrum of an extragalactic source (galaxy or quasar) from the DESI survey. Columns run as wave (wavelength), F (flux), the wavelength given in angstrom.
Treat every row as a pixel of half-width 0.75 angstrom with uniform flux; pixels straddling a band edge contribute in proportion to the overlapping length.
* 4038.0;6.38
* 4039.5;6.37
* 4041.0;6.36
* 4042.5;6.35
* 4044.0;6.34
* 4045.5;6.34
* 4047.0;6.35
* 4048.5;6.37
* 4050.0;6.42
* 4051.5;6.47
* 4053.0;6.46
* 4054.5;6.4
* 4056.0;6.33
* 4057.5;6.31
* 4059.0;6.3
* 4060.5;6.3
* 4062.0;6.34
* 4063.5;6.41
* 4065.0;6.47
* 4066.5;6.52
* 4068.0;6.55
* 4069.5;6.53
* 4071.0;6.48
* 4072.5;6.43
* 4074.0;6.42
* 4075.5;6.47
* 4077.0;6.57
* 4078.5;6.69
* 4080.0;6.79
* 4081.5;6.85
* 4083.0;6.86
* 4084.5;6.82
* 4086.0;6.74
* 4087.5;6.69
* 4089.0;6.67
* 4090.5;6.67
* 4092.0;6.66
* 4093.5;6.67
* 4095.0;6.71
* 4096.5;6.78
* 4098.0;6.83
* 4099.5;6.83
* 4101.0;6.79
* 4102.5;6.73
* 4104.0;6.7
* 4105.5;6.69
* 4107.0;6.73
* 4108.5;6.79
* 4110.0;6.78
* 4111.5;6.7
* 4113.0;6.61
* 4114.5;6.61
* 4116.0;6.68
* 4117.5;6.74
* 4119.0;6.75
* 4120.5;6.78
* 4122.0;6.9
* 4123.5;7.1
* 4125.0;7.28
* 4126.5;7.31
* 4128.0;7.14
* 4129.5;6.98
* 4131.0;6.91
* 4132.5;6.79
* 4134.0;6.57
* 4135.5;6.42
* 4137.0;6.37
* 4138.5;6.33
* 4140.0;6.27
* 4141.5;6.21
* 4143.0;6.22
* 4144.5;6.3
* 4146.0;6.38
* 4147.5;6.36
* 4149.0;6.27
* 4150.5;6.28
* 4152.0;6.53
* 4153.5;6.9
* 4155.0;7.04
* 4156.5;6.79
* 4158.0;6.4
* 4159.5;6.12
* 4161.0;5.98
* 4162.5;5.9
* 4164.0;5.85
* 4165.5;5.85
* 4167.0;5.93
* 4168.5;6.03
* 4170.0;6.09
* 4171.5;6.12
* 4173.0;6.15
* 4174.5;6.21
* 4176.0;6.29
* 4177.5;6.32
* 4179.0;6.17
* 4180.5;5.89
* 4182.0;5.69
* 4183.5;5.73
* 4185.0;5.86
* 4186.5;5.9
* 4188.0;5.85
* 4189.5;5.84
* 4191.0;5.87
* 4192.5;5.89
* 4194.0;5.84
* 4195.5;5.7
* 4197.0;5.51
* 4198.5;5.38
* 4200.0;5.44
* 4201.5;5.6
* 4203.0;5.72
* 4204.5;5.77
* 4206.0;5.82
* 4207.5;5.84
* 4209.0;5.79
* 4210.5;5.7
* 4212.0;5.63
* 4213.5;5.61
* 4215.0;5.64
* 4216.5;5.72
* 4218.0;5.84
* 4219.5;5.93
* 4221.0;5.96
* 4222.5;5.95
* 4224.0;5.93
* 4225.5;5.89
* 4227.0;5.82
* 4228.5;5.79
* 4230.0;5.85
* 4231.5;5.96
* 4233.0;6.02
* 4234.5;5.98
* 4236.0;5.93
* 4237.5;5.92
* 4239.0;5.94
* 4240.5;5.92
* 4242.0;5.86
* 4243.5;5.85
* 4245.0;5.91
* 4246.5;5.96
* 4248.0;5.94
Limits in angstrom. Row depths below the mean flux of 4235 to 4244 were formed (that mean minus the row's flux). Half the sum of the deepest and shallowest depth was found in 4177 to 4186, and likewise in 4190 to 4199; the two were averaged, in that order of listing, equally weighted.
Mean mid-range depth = 0.1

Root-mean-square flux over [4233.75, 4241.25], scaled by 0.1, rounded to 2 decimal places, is 0.59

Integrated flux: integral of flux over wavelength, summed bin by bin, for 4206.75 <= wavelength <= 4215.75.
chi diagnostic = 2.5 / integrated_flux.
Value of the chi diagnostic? 0.049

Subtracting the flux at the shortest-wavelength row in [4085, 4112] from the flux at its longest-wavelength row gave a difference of -0.04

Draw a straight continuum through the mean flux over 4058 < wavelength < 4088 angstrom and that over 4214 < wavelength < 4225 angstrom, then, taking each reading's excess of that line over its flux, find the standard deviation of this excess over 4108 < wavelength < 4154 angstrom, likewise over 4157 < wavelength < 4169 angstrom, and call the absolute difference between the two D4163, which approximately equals 0.12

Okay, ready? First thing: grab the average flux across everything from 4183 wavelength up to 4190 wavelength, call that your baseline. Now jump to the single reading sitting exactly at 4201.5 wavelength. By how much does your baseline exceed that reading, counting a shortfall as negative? 0.24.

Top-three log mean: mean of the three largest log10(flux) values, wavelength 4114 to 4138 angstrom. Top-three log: 0.860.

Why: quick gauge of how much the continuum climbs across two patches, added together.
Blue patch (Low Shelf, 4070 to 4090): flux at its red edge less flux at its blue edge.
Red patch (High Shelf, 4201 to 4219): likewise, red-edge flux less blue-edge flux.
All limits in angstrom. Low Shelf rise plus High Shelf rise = 0.43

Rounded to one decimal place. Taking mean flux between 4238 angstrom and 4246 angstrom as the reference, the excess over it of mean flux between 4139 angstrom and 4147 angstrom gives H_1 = 0.4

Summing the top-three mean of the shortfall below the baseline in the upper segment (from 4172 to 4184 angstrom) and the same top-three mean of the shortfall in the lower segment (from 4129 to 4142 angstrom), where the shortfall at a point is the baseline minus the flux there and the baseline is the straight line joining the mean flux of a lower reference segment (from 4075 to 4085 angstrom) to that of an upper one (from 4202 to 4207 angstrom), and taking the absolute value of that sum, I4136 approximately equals 0.16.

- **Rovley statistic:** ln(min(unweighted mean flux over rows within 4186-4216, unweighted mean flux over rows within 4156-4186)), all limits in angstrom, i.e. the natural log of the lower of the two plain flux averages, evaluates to 1.74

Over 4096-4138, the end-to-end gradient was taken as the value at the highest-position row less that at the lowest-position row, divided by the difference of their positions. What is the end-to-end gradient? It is -0.010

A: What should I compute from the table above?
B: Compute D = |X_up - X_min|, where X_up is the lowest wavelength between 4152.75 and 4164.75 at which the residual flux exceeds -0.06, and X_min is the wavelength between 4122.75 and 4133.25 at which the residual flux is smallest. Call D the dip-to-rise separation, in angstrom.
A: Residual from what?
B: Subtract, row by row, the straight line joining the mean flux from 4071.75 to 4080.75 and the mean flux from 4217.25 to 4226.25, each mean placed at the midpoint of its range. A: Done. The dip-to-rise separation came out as 21.0 angstrom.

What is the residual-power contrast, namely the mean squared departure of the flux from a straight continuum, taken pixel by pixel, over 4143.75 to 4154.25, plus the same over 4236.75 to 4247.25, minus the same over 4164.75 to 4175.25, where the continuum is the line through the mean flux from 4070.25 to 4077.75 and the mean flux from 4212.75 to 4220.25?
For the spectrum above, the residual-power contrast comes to 0.23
